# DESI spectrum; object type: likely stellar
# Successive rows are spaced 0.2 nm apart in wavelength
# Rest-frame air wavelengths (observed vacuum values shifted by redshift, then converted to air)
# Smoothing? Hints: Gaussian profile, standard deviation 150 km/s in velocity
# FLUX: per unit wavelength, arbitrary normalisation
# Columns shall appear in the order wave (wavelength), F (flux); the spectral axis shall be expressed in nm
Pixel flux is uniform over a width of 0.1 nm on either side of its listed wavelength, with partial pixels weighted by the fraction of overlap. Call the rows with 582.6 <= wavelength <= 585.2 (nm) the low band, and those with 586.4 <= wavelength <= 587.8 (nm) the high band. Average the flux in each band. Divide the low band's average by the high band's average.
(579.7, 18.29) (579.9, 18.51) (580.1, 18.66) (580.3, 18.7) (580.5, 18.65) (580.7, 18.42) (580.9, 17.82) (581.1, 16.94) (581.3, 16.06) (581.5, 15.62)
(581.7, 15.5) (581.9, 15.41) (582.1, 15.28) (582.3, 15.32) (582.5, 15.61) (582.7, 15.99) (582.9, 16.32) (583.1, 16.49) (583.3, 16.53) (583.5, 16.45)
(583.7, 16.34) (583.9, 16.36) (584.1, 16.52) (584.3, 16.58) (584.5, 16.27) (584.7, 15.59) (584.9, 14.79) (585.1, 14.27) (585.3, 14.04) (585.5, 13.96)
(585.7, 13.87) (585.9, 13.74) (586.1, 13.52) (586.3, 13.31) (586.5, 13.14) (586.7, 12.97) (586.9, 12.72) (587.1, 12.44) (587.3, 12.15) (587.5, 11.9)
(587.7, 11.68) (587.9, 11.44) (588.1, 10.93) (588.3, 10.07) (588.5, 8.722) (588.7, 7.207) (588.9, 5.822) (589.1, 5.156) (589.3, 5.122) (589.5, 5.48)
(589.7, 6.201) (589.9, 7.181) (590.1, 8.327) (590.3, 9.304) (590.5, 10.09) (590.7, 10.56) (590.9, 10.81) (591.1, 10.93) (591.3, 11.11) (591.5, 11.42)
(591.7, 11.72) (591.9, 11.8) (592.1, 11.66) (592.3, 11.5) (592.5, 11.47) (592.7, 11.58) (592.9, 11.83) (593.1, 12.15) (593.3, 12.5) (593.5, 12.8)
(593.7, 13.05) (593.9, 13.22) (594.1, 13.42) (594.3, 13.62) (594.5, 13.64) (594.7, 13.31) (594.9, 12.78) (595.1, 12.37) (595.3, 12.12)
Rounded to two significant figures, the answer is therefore 1.3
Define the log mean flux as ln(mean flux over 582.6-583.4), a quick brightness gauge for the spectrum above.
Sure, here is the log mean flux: 2.8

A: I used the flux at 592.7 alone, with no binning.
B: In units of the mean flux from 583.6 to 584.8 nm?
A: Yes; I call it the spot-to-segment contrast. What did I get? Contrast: 0.71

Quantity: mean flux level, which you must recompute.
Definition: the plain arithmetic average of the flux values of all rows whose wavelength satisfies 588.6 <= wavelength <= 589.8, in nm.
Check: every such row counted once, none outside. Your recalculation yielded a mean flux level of 5.8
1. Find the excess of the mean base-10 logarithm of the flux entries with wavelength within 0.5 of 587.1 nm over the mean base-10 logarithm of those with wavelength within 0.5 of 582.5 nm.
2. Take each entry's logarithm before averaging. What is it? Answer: -0.101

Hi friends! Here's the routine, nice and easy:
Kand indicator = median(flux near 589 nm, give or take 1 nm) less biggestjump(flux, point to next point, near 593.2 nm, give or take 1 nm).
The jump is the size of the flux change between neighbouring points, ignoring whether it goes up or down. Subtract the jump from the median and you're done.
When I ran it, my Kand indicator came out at 6.3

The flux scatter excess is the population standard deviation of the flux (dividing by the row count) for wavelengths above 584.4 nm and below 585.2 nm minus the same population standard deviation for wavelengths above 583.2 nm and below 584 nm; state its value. 0.69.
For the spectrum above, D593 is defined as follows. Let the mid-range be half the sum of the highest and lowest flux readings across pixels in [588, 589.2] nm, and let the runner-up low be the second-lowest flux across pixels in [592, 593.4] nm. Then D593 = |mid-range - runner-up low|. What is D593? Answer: 3.5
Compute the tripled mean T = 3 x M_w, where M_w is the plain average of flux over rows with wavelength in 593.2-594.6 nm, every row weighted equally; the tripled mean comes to 40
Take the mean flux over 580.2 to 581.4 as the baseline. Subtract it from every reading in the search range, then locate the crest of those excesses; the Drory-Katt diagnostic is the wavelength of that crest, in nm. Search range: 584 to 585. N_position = 584.3 nm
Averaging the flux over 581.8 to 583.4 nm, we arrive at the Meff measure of 15.9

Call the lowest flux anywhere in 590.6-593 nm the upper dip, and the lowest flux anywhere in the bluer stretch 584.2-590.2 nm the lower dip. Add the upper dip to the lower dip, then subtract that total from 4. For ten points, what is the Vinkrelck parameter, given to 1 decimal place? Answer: -11.7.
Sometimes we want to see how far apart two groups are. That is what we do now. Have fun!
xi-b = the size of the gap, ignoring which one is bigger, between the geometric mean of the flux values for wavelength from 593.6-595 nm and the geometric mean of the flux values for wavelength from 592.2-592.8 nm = 1.8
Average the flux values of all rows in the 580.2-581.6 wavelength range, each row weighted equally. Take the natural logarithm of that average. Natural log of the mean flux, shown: 2.9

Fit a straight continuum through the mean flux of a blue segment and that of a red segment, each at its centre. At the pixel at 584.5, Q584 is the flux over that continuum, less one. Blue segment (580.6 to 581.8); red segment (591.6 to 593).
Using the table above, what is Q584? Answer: 0.07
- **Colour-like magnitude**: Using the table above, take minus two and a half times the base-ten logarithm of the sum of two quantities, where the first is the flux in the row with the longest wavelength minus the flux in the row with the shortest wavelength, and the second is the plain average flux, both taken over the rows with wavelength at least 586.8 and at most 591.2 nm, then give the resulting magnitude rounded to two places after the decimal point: -2.19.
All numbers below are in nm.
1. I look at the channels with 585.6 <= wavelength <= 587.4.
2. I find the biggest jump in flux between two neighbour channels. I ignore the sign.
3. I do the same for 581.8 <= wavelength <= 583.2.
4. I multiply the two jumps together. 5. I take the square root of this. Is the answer 0.33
